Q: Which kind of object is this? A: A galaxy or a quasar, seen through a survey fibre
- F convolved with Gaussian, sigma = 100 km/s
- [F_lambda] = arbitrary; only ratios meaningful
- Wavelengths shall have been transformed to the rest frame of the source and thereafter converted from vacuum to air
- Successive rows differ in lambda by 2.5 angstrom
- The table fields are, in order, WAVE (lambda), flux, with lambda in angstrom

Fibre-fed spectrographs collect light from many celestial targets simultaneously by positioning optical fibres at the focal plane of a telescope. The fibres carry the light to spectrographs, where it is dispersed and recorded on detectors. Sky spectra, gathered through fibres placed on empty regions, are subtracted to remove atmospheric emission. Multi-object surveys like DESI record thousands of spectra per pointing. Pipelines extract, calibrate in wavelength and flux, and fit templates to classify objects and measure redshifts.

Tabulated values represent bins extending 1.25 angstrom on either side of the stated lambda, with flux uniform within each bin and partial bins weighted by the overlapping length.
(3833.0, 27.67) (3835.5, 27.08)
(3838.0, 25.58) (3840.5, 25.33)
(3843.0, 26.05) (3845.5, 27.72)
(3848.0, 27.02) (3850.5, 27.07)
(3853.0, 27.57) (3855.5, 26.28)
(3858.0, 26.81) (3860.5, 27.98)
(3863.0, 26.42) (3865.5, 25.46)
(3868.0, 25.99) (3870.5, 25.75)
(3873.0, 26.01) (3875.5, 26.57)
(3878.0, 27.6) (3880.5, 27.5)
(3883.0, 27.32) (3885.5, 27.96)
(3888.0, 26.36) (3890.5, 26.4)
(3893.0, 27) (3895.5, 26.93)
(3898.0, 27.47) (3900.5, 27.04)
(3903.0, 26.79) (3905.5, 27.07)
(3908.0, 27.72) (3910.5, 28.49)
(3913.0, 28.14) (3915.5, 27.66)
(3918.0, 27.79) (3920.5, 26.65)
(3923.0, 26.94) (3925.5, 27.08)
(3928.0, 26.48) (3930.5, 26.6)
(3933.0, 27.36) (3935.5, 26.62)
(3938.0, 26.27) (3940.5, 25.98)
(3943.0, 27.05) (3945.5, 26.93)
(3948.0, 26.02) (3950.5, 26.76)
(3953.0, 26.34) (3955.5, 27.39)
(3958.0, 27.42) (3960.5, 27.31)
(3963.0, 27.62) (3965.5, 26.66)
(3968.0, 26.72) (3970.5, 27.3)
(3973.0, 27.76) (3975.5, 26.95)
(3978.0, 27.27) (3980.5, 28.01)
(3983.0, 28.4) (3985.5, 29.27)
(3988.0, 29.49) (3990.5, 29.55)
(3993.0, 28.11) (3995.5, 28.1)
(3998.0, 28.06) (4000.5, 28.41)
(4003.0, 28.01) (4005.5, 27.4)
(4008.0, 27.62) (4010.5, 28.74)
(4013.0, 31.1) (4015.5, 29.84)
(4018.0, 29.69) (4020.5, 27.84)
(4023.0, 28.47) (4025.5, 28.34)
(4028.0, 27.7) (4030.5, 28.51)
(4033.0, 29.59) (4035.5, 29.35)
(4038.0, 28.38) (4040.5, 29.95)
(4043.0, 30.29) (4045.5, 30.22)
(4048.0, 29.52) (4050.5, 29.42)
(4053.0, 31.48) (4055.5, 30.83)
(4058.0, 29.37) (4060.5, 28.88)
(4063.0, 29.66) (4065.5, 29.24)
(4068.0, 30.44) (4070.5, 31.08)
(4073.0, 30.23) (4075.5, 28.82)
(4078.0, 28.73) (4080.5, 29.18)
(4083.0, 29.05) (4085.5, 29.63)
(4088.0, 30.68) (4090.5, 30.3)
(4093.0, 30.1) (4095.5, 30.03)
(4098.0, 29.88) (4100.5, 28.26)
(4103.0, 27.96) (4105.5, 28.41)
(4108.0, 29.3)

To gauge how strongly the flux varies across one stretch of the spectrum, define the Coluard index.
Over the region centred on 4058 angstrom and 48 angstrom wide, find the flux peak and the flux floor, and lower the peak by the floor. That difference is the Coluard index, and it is 3.1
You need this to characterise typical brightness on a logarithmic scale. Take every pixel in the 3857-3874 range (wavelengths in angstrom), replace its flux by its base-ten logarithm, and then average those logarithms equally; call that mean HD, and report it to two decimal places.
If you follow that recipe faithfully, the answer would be 1.42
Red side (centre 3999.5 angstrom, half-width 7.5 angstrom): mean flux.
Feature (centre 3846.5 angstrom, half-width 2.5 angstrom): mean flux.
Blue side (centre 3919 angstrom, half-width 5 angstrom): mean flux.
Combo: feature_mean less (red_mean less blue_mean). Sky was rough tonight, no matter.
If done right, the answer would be 26.6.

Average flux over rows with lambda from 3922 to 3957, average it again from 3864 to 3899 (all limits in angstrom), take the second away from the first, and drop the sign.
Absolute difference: 0.0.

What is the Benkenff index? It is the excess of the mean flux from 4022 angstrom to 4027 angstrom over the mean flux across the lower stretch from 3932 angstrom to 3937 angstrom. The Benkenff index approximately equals 1.4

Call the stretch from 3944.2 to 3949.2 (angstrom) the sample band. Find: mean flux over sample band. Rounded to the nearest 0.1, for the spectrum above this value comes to 26.5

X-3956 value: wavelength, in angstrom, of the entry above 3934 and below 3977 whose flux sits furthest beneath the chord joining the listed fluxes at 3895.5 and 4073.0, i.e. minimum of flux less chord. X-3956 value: 3948.0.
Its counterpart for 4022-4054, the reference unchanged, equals 4028.0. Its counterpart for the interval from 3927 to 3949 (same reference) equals 3948.0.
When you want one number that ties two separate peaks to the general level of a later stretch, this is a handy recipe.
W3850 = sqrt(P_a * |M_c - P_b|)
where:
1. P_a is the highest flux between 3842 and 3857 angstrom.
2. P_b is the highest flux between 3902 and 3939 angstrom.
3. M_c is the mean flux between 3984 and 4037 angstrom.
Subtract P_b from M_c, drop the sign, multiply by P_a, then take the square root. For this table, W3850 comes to 2.5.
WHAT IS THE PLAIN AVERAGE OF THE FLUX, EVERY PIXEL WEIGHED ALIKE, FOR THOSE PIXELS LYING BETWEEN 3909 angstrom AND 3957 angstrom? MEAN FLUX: 27.0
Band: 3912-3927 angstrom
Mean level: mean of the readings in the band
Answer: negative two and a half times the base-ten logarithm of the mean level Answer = -3.59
